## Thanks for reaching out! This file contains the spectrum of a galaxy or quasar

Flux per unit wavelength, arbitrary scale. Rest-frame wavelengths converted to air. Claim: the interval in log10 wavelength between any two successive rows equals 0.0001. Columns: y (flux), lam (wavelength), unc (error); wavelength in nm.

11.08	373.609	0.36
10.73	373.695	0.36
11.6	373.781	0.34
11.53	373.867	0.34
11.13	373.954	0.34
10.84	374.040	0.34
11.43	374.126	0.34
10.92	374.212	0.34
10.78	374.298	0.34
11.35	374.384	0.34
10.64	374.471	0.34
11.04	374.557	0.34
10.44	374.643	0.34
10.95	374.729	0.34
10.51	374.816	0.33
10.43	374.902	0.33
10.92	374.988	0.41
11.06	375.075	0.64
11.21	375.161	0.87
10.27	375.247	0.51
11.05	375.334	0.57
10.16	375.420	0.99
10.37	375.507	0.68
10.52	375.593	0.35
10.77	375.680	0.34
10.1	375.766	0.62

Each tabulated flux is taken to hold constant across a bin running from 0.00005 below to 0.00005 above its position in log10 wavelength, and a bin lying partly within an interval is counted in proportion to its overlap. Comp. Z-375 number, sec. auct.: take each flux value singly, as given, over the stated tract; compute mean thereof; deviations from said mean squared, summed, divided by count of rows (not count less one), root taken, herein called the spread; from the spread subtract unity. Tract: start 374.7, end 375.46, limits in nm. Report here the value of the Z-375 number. -0.63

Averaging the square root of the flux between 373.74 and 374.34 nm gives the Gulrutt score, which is 3.34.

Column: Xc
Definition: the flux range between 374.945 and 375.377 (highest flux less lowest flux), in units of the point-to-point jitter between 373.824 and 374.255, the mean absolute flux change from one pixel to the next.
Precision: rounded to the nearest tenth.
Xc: 2.1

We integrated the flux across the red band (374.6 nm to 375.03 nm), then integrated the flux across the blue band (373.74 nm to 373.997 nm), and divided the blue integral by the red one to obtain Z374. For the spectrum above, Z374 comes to 0.64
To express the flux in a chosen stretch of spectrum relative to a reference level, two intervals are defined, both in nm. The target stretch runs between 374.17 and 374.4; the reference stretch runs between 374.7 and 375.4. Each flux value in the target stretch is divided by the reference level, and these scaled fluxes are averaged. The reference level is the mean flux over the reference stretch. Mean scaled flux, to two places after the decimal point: 1.02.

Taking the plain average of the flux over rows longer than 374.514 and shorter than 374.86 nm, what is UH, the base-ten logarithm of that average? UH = 1.03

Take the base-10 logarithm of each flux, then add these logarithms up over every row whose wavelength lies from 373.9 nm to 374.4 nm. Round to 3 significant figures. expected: 6.27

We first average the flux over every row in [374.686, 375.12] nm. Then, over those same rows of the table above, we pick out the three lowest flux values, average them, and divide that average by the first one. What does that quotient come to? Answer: 0.986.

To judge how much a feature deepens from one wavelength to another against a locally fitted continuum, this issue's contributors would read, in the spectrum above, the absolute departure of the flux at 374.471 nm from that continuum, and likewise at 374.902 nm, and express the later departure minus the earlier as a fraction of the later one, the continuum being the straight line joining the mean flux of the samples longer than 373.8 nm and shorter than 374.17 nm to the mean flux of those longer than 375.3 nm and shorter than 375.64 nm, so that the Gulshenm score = 0.0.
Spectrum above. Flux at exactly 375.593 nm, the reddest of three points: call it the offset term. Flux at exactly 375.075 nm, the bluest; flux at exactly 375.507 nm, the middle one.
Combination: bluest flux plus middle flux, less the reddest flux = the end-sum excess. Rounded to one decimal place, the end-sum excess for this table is 10.9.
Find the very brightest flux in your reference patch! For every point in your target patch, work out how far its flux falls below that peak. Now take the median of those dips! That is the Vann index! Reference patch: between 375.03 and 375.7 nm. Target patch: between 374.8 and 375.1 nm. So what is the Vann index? 0.5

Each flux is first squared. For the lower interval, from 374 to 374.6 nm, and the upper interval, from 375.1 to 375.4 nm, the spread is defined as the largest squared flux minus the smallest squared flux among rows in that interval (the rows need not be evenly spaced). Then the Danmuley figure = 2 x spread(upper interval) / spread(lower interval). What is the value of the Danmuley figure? 2.32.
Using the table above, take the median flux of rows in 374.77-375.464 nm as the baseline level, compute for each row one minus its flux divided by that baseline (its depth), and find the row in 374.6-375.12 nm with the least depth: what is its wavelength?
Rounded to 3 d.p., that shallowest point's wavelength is 375.075 nm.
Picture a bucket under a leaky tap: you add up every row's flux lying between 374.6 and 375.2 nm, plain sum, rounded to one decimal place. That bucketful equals 75.5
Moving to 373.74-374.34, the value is 78.2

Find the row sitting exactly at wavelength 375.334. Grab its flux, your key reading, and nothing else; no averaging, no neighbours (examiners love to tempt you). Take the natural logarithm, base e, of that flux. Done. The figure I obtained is 2.40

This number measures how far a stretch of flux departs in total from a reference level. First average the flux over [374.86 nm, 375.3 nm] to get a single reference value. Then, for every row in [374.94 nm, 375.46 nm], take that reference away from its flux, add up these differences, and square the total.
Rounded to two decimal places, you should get 0.00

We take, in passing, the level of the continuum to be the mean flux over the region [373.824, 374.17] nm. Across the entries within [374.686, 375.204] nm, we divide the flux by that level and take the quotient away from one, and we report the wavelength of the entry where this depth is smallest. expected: 375.161 nm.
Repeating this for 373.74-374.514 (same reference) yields 373.781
